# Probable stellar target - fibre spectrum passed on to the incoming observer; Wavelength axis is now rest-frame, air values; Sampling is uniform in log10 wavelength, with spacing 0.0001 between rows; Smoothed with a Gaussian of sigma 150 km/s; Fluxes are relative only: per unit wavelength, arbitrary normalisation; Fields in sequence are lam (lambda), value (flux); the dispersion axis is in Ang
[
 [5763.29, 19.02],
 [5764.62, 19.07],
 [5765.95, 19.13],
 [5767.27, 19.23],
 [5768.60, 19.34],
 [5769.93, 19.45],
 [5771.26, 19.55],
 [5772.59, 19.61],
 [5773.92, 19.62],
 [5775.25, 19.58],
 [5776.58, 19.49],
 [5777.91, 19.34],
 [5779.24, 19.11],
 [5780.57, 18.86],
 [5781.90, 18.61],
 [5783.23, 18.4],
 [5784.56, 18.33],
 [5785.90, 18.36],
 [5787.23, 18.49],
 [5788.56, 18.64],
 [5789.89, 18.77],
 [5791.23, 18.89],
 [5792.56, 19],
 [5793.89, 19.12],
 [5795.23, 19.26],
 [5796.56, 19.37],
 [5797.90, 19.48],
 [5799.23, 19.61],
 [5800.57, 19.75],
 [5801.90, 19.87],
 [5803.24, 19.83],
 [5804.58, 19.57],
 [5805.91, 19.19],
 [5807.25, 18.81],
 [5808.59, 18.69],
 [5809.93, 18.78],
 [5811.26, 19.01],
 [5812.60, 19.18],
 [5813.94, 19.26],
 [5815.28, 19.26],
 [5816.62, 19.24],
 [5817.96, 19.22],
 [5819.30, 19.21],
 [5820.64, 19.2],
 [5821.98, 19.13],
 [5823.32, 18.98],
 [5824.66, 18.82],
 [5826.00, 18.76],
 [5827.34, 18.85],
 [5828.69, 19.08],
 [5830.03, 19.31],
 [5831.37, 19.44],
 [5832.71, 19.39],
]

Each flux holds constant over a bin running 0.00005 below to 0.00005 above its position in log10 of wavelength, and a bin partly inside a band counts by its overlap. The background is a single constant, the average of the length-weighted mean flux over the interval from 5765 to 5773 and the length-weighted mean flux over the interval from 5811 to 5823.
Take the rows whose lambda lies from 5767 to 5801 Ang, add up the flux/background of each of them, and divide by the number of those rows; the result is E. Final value 0.99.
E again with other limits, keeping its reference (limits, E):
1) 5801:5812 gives 1.00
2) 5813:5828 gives 0.99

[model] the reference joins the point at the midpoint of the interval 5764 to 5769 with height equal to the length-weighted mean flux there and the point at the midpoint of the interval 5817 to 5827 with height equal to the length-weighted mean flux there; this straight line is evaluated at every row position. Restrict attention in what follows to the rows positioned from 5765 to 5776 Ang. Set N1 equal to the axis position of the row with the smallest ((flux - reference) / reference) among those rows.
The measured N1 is 5765.95 Ang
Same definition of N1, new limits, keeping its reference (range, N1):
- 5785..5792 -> 5785.90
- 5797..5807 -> 5805.91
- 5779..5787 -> 5784.56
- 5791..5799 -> 5791.23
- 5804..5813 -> 5808.59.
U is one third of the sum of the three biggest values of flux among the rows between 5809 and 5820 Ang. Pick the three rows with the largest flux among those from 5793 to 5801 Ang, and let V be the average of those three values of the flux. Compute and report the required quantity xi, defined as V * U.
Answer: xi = 378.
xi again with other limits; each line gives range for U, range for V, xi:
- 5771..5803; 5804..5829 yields 382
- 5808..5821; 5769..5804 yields 382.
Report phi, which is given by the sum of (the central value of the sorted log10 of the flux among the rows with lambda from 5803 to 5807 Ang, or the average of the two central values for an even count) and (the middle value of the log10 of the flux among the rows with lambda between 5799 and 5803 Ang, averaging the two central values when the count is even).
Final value 2.587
